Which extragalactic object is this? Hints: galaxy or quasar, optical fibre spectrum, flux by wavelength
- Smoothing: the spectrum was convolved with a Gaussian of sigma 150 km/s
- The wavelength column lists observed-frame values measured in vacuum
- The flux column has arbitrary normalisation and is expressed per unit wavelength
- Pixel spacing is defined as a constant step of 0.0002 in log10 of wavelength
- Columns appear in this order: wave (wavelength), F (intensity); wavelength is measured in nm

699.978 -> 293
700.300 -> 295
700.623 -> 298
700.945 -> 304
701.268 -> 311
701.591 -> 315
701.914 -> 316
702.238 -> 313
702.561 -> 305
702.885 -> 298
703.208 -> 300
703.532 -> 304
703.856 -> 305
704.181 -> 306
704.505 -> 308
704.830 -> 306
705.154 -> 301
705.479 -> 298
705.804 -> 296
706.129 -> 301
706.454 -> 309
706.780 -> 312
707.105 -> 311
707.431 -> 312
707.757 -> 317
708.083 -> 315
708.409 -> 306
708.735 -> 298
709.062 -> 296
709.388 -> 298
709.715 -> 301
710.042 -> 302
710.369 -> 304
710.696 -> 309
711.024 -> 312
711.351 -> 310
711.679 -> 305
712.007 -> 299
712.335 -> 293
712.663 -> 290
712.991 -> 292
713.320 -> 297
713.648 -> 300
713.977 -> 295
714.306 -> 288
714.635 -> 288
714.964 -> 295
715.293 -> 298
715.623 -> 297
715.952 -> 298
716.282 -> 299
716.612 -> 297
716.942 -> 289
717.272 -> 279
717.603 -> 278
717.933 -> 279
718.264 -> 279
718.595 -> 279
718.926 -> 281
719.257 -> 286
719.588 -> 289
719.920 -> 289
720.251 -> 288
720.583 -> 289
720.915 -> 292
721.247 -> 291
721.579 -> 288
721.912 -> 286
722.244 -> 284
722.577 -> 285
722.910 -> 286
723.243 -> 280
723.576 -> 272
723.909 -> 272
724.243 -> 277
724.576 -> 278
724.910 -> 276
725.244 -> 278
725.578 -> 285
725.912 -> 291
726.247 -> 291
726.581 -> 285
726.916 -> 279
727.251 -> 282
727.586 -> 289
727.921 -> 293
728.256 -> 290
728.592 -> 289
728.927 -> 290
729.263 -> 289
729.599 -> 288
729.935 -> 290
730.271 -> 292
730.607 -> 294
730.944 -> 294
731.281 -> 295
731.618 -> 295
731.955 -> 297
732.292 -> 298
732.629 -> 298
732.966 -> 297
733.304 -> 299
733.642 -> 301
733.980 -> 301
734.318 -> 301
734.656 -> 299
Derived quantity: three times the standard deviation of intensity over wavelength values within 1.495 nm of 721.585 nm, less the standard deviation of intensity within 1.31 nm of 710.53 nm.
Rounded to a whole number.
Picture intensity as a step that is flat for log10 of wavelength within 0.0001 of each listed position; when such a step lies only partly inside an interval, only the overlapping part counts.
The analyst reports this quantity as 3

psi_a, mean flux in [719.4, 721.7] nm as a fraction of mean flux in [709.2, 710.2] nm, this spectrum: 0.96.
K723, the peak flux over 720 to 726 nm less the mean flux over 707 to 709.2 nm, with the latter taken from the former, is -16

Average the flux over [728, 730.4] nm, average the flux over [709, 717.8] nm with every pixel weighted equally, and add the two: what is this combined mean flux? 586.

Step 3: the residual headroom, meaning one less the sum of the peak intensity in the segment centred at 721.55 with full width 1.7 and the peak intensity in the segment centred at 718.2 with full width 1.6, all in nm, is -572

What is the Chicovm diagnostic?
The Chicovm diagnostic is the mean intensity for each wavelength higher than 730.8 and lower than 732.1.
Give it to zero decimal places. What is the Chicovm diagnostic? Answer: 295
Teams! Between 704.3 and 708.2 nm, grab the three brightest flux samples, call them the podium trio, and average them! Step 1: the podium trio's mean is 315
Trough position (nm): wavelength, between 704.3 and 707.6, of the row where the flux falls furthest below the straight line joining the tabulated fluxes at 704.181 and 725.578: 705.804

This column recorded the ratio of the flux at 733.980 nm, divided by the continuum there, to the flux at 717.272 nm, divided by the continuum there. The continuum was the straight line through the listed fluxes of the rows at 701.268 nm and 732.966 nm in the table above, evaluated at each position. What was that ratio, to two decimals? 1.11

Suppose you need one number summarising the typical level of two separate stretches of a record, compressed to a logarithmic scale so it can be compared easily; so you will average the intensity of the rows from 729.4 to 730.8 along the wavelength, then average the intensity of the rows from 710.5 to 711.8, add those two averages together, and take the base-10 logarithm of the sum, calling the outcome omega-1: 2.78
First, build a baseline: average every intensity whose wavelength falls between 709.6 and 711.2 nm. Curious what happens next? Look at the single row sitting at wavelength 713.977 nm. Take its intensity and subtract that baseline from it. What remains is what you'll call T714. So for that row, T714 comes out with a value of -11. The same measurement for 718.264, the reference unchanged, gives -27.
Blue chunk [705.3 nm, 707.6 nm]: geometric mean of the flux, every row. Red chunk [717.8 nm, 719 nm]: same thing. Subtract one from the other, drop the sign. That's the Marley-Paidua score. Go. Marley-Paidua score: 26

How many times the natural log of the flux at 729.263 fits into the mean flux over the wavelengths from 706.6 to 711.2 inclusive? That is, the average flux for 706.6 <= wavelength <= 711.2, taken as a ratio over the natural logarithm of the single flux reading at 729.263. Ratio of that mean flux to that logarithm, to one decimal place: 54.1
